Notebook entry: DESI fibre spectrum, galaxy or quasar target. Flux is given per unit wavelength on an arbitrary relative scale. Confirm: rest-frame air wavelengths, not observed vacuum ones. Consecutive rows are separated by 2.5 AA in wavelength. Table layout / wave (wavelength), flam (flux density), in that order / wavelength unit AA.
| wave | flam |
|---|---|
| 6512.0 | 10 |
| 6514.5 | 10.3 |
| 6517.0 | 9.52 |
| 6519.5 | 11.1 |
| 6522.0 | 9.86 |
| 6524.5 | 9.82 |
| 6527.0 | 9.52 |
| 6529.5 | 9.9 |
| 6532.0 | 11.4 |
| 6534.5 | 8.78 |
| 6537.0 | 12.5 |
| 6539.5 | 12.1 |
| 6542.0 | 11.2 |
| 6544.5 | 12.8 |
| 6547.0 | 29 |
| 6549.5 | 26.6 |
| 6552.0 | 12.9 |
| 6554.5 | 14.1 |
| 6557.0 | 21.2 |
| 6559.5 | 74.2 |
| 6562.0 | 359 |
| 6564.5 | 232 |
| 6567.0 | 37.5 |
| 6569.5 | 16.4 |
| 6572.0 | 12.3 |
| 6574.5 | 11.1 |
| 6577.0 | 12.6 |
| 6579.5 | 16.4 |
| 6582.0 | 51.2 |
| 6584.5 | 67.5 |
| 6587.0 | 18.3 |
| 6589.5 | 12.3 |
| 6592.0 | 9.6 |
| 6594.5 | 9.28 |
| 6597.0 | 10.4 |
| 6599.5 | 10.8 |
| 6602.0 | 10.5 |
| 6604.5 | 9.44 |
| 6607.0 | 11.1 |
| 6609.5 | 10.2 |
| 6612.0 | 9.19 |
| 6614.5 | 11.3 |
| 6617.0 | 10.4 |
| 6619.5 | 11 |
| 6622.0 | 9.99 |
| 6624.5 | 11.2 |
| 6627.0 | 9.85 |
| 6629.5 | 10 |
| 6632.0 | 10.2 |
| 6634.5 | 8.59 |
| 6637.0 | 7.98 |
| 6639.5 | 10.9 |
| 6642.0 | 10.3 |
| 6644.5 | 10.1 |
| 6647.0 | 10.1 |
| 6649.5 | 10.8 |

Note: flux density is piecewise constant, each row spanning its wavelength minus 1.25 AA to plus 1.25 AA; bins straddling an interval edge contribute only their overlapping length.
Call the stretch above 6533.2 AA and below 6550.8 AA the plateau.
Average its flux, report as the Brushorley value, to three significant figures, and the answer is 16.1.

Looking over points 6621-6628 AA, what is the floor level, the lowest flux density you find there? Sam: 9.85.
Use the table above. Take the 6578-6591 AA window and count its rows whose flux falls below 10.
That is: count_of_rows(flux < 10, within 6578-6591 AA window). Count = 0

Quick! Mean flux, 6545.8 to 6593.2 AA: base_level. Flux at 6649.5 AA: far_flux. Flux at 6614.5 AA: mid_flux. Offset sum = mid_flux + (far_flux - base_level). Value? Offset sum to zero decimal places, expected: -32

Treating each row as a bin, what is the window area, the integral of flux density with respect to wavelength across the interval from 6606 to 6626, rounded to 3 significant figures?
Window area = 211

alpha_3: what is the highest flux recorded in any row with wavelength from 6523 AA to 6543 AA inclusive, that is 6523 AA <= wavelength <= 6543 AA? 12.5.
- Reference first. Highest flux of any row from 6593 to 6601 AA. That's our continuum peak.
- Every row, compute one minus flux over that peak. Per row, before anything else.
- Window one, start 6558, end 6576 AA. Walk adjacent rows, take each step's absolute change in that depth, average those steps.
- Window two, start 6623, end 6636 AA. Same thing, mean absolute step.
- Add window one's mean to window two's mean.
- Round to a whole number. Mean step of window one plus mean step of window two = 10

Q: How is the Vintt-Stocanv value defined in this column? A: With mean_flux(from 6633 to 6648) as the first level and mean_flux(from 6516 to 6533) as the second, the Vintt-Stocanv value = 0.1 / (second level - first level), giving 0.20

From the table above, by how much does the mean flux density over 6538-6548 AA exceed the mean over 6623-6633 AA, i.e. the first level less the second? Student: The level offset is 6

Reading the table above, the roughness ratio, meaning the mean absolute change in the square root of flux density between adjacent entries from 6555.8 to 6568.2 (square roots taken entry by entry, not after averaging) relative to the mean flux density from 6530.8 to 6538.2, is 0.62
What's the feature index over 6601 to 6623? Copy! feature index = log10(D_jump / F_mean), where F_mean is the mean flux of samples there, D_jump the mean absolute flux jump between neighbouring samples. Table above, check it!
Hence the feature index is -0.95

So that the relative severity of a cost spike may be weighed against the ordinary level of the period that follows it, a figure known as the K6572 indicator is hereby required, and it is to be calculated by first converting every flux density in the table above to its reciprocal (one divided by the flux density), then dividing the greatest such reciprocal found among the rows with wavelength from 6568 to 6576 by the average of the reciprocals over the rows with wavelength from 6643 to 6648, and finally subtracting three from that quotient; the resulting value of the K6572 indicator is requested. -2.09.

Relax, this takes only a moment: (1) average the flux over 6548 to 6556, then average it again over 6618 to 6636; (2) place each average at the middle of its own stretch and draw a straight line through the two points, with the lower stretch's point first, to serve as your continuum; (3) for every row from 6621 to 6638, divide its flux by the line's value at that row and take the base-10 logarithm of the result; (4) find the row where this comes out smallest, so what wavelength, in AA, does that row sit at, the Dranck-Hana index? 6637.0 AA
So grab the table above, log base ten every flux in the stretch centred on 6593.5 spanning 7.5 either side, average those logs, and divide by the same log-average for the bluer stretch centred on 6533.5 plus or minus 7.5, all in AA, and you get 1.03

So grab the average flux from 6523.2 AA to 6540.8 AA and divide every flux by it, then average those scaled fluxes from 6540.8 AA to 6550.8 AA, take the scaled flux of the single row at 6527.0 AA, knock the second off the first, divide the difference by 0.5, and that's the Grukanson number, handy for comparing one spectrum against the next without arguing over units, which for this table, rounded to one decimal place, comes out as 2.0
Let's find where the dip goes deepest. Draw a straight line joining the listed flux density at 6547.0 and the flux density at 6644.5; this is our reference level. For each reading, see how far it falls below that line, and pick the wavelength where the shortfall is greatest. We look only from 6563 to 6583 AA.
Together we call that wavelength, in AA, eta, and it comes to 6574.5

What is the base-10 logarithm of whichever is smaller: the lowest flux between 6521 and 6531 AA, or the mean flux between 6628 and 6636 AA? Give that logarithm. 0.98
